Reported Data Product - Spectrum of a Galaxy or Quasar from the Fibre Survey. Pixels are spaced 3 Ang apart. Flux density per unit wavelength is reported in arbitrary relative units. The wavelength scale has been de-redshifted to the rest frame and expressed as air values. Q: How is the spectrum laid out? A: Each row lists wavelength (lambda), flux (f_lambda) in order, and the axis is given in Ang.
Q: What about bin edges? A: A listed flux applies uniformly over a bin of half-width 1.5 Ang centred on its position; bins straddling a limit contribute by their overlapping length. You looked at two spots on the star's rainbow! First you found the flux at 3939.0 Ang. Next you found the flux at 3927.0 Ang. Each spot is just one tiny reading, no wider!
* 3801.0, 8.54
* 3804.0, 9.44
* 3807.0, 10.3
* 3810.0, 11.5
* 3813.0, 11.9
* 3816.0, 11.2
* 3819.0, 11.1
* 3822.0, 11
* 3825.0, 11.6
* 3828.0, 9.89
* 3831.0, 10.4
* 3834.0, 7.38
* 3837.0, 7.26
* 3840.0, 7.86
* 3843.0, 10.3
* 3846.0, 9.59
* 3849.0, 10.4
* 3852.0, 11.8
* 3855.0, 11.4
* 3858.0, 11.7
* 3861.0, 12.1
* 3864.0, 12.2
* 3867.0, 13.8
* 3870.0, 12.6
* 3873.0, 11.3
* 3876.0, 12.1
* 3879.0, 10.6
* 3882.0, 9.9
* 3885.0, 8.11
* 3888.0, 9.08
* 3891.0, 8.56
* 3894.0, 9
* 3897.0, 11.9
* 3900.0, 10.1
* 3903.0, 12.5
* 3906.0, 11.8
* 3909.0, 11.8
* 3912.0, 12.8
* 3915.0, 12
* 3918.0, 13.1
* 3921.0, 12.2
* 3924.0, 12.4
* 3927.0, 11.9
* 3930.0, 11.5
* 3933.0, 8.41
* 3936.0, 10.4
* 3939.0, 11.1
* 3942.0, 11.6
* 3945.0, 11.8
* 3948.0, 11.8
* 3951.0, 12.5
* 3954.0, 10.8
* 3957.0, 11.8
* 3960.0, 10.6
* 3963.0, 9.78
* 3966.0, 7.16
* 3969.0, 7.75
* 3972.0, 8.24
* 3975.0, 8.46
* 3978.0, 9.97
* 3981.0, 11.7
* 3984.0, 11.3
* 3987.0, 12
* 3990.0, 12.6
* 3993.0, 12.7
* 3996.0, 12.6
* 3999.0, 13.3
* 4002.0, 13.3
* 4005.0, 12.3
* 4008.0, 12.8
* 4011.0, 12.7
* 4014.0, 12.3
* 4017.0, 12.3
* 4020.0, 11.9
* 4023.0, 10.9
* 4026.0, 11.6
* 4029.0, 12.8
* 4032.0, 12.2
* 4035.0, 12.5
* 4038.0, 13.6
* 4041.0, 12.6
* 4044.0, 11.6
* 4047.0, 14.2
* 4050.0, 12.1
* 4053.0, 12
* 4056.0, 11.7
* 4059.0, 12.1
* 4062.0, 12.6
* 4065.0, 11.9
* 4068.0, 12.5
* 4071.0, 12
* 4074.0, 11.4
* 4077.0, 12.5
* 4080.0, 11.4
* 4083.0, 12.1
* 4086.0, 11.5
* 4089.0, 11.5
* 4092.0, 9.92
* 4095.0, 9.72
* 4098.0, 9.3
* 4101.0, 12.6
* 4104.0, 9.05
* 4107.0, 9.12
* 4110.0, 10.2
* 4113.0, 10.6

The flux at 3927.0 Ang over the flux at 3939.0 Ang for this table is 1.1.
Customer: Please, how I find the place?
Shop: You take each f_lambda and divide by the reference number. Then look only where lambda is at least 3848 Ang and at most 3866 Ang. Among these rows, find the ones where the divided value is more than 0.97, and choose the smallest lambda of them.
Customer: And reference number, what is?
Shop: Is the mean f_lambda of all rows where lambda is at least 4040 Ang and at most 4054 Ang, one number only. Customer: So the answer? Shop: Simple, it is 3864.0 Ang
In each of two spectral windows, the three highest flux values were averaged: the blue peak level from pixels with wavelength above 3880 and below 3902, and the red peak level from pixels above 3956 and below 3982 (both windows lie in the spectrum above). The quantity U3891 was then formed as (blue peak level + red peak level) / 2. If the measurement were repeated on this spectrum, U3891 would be 11.0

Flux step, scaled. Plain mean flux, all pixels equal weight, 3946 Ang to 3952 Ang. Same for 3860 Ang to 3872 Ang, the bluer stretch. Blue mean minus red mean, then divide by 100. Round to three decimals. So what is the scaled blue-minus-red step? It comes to 0.005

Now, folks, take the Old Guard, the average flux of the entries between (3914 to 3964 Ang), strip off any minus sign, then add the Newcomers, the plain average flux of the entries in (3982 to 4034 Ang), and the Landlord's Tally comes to 23.7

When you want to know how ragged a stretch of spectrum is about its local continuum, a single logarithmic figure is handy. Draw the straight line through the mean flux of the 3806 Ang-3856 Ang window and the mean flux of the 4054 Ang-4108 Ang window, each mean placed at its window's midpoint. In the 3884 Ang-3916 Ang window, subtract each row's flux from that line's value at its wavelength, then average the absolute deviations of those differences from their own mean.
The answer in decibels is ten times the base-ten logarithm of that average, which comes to 1.9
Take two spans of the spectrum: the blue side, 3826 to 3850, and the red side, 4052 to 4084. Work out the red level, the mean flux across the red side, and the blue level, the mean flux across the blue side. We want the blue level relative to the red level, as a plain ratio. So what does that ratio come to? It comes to 0.76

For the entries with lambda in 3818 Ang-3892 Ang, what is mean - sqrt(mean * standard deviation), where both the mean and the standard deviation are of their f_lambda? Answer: 6.3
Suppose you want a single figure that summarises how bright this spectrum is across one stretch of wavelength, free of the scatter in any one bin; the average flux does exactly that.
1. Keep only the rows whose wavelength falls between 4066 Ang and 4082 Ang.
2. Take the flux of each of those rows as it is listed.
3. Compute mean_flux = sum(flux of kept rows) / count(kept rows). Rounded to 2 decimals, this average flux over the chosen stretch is 11.96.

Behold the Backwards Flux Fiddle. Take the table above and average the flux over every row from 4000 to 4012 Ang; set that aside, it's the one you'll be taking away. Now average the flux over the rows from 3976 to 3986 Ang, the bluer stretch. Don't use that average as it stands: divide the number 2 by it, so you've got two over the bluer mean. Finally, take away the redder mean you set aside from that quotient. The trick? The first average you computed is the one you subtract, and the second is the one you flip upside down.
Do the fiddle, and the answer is -12.6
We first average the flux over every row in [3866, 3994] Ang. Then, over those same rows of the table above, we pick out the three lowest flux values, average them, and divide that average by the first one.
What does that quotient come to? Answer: 0.70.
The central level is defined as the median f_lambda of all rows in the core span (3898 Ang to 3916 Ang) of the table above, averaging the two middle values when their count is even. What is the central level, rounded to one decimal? 11.9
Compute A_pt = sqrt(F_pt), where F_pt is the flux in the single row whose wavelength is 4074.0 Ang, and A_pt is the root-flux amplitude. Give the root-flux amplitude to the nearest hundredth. 3.38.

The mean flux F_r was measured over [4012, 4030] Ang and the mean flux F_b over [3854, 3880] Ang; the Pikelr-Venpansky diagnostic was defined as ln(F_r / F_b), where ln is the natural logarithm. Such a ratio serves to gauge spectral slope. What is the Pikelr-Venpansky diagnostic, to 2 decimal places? 0.00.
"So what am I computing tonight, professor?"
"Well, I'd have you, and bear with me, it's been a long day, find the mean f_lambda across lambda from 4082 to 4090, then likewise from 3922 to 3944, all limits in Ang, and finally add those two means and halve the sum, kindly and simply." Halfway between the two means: 11.4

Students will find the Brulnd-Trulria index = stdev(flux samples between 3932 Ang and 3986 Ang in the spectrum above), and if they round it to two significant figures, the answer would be 1.6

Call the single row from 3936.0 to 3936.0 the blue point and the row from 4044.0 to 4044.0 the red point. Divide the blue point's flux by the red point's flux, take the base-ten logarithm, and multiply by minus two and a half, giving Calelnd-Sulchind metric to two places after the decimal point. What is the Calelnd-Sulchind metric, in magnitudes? 0.12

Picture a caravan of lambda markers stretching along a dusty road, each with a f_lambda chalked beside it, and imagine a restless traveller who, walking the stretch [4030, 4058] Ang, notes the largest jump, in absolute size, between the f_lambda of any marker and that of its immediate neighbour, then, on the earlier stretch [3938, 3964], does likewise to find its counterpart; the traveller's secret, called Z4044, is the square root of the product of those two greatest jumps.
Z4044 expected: 2.1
